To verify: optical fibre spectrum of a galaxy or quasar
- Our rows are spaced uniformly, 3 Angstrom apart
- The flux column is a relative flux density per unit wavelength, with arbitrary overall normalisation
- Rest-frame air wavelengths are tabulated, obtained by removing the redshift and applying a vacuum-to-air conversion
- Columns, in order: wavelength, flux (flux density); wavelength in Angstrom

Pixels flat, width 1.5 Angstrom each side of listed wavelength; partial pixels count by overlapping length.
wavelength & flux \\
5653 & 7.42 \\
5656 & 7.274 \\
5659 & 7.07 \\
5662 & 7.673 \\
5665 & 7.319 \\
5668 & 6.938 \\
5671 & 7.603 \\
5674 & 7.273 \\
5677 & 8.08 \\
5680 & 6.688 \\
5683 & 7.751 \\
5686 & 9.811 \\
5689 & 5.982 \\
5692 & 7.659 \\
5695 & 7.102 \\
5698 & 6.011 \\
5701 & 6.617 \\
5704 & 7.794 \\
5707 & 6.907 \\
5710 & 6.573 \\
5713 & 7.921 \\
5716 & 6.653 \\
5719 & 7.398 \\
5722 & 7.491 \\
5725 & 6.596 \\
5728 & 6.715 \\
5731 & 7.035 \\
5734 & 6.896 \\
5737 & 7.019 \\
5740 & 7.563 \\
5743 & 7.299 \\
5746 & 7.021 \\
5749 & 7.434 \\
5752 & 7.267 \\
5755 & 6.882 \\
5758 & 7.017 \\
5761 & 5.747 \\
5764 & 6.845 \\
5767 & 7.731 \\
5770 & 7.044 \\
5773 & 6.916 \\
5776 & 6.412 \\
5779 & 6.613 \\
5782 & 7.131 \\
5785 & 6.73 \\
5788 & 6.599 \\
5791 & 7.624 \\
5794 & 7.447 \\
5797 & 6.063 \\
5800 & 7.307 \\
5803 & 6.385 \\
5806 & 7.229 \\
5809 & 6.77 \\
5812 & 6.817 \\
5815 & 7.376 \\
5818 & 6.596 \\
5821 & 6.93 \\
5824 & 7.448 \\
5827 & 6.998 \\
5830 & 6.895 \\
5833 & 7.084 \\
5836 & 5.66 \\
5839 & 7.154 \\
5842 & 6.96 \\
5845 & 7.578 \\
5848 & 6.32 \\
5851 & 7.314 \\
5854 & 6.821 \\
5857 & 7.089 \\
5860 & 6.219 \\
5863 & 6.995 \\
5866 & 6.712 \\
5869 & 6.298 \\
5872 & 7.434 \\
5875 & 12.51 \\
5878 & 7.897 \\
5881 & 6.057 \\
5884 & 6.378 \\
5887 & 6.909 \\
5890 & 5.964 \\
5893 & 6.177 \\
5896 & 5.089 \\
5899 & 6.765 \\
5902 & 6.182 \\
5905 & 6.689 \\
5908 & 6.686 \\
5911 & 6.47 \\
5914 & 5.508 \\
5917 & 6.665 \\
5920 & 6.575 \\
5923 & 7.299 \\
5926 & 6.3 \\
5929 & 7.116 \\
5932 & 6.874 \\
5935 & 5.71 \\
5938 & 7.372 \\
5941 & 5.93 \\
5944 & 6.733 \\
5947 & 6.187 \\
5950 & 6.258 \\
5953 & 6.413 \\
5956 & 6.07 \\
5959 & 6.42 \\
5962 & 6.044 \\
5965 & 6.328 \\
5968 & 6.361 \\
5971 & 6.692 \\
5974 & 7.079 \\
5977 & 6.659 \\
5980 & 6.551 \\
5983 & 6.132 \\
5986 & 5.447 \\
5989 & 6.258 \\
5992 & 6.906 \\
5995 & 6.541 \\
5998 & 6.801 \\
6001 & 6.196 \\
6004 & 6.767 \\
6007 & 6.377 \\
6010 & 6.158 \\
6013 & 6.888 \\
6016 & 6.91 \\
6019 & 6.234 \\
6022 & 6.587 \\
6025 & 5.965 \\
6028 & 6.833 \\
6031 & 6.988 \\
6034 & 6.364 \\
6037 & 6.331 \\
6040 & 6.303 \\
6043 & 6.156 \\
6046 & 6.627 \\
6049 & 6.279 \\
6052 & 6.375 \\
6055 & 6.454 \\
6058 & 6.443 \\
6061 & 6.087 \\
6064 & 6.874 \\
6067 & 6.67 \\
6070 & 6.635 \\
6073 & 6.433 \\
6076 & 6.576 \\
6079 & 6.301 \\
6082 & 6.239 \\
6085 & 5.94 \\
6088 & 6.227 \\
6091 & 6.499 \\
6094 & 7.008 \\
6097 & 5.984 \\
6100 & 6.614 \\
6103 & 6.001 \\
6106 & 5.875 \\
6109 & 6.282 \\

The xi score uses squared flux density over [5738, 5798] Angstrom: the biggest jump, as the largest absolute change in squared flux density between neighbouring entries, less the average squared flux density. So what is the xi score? -30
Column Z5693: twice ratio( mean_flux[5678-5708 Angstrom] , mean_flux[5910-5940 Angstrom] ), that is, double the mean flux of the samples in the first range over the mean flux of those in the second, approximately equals 2.20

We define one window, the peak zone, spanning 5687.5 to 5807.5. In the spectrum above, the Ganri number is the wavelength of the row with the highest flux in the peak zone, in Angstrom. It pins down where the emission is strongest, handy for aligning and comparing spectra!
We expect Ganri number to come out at 5713 Angstrom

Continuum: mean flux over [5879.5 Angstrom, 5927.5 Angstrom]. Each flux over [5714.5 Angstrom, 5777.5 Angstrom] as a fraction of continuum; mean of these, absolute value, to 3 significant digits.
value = 1.10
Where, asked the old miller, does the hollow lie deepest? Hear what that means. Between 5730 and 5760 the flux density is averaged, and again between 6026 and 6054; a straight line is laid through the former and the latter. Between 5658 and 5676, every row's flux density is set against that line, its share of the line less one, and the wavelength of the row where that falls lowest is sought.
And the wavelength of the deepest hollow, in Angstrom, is 5668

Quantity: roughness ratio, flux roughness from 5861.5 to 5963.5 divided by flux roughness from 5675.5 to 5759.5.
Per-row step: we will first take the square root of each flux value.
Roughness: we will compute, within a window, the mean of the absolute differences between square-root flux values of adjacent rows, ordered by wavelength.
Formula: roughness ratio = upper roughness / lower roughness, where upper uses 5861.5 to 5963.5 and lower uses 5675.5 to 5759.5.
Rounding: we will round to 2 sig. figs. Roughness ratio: 1.2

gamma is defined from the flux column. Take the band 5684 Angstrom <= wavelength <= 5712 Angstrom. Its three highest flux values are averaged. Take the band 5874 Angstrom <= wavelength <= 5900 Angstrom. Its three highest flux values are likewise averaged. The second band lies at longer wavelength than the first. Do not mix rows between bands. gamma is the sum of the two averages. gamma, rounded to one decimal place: 17.5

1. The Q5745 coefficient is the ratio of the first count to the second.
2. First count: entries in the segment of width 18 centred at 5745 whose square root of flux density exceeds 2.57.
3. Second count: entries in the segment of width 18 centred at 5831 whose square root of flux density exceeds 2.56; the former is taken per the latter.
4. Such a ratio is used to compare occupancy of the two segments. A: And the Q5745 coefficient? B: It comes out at 1.2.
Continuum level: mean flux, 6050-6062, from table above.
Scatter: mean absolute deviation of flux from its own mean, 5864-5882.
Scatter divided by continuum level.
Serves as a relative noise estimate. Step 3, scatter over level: 0.25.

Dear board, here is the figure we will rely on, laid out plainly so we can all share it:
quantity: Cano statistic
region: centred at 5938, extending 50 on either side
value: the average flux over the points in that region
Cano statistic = 6.39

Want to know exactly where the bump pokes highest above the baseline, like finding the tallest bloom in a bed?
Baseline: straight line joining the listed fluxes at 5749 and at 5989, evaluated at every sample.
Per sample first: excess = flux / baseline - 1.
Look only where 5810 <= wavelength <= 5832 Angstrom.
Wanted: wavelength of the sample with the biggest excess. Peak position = 5824 Angstrom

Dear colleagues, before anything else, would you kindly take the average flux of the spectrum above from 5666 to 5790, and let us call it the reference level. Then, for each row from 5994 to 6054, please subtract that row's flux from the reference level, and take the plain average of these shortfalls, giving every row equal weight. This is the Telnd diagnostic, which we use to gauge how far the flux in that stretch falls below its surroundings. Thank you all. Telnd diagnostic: 0.61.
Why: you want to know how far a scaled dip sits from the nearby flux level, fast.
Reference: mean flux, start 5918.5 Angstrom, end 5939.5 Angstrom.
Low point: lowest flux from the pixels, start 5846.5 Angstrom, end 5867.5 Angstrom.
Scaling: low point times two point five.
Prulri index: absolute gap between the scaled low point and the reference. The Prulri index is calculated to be 8.80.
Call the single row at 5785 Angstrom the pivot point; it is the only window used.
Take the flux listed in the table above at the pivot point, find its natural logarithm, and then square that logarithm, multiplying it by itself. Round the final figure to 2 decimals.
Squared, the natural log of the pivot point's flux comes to 3.64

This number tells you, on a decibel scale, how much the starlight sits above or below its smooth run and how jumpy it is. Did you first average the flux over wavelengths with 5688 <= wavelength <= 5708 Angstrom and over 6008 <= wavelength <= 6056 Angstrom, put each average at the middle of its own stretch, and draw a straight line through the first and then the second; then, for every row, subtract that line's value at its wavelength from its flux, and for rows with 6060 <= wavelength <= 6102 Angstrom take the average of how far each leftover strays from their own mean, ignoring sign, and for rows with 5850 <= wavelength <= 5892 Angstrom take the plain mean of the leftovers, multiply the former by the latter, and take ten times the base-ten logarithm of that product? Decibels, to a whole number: -9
